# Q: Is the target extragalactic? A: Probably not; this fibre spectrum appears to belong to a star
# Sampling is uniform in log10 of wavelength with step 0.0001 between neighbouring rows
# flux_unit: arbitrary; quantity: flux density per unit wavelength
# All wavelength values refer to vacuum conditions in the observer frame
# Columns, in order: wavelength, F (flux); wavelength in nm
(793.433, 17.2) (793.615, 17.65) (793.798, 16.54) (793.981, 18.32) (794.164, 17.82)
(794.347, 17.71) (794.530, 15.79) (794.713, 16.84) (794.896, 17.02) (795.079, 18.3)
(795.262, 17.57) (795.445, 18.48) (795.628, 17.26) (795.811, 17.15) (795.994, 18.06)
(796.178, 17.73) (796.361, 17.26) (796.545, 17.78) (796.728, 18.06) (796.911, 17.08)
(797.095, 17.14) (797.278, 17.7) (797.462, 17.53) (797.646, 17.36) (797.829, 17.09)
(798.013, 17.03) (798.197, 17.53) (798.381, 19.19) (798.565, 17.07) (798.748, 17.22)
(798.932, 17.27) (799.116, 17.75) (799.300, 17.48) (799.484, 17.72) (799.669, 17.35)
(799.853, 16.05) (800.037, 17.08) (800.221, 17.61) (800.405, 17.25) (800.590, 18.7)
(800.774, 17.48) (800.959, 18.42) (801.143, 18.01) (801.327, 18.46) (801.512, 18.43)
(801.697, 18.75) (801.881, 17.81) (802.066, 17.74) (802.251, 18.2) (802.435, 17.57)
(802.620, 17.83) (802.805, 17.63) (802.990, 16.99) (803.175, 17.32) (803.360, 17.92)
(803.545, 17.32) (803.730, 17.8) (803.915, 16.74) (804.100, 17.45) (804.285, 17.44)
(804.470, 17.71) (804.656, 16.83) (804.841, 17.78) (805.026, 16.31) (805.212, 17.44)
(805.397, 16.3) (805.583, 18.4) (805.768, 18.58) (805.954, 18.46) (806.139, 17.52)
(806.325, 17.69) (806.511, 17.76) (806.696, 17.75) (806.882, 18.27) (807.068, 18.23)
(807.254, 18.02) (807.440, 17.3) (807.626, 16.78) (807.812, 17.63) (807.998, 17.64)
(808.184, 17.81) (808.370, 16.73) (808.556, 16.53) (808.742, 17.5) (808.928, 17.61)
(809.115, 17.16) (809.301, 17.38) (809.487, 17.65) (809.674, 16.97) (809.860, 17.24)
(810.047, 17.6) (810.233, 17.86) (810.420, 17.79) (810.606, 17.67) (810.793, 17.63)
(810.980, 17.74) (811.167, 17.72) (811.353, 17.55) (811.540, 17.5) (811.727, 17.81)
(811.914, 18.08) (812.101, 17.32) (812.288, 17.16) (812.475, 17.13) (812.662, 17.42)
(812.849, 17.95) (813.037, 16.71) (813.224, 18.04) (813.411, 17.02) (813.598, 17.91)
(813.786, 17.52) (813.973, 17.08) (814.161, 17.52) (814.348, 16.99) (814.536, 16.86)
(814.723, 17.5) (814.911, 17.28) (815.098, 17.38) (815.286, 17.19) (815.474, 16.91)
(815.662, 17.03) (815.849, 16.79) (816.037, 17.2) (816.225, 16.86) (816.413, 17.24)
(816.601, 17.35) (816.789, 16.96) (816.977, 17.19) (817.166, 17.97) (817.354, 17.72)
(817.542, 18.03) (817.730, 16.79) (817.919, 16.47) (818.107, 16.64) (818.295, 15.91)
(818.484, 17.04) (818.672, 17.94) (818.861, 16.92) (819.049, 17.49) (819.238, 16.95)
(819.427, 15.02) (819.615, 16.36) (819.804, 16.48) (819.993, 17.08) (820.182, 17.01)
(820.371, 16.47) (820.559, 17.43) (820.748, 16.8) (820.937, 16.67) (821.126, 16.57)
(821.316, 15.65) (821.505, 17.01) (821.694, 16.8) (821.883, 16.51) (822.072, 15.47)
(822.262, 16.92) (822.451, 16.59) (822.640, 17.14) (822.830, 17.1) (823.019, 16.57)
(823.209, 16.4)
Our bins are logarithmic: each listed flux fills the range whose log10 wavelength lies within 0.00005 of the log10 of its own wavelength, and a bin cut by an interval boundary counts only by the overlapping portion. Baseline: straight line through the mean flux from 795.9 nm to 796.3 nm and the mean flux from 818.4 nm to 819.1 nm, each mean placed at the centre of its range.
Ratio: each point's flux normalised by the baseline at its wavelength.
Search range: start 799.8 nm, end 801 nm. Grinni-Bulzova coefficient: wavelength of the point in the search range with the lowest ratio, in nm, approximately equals 799.853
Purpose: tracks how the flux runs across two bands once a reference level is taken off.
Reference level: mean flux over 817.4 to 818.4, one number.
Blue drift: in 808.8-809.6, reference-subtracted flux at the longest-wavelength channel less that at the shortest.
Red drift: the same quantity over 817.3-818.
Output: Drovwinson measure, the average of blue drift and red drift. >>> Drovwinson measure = -0.6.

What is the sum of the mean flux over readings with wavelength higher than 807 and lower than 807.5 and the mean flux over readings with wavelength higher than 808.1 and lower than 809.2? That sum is 35.1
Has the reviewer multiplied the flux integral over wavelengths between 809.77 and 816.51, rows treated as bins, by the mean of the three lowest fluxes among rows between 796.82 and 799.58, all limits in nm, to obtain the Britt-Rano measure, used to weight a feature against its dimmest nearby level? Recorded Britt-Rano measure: 2000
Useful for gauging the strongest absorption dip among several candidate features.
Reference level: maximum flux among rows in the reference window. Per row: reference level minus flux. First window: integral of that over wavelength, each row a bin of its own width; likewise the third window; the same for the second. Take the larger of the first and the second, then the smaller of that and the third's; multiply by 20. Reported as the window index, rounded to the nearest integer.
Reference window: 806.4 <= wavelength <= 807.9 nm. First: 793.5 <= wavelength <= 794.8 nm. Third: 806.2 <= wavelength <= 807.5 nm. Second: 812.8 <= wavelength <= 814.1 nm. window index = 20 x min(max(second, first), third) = 11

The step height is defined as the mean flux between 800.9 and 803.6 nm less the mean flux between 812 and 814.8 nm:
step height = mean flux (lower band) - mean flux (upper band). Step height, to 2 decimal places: 0.55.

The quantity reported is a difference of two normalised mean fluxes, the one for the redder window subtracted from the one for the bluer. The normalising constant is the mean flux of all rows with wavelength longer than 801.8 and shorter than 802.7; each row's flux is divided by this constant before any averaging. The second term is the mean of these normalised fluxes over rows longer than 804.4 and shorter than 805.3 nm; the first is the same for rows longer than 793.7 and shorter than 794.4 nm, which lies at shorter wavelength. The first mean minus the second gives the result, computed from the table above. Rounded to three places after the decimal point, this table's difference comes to 0.022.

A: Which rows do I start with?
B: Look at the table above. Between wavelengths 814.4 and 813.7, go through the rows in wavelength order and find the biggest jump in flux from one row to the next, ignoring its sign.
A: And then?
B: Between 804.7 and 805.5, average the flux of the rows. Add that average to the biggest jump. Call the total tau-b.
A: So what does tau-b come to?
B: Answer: 17.5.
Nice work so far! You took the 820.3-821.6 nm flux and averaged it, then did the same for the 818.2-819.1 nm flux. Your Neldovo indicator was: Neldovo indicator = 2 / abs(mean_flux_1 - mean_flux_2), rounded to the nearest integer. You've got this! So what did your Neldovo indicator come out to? 5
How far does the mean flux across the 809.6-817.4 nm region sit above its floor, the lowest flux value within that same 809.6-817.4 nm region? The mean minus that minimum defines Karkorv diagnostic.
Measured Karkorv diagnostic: 0.68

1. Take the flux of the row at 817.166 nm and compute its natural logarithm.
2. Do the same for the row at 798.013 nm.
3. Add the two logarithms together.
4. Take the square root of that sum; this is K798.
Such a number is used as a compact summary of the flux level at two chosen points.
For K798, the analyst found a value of 2.392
